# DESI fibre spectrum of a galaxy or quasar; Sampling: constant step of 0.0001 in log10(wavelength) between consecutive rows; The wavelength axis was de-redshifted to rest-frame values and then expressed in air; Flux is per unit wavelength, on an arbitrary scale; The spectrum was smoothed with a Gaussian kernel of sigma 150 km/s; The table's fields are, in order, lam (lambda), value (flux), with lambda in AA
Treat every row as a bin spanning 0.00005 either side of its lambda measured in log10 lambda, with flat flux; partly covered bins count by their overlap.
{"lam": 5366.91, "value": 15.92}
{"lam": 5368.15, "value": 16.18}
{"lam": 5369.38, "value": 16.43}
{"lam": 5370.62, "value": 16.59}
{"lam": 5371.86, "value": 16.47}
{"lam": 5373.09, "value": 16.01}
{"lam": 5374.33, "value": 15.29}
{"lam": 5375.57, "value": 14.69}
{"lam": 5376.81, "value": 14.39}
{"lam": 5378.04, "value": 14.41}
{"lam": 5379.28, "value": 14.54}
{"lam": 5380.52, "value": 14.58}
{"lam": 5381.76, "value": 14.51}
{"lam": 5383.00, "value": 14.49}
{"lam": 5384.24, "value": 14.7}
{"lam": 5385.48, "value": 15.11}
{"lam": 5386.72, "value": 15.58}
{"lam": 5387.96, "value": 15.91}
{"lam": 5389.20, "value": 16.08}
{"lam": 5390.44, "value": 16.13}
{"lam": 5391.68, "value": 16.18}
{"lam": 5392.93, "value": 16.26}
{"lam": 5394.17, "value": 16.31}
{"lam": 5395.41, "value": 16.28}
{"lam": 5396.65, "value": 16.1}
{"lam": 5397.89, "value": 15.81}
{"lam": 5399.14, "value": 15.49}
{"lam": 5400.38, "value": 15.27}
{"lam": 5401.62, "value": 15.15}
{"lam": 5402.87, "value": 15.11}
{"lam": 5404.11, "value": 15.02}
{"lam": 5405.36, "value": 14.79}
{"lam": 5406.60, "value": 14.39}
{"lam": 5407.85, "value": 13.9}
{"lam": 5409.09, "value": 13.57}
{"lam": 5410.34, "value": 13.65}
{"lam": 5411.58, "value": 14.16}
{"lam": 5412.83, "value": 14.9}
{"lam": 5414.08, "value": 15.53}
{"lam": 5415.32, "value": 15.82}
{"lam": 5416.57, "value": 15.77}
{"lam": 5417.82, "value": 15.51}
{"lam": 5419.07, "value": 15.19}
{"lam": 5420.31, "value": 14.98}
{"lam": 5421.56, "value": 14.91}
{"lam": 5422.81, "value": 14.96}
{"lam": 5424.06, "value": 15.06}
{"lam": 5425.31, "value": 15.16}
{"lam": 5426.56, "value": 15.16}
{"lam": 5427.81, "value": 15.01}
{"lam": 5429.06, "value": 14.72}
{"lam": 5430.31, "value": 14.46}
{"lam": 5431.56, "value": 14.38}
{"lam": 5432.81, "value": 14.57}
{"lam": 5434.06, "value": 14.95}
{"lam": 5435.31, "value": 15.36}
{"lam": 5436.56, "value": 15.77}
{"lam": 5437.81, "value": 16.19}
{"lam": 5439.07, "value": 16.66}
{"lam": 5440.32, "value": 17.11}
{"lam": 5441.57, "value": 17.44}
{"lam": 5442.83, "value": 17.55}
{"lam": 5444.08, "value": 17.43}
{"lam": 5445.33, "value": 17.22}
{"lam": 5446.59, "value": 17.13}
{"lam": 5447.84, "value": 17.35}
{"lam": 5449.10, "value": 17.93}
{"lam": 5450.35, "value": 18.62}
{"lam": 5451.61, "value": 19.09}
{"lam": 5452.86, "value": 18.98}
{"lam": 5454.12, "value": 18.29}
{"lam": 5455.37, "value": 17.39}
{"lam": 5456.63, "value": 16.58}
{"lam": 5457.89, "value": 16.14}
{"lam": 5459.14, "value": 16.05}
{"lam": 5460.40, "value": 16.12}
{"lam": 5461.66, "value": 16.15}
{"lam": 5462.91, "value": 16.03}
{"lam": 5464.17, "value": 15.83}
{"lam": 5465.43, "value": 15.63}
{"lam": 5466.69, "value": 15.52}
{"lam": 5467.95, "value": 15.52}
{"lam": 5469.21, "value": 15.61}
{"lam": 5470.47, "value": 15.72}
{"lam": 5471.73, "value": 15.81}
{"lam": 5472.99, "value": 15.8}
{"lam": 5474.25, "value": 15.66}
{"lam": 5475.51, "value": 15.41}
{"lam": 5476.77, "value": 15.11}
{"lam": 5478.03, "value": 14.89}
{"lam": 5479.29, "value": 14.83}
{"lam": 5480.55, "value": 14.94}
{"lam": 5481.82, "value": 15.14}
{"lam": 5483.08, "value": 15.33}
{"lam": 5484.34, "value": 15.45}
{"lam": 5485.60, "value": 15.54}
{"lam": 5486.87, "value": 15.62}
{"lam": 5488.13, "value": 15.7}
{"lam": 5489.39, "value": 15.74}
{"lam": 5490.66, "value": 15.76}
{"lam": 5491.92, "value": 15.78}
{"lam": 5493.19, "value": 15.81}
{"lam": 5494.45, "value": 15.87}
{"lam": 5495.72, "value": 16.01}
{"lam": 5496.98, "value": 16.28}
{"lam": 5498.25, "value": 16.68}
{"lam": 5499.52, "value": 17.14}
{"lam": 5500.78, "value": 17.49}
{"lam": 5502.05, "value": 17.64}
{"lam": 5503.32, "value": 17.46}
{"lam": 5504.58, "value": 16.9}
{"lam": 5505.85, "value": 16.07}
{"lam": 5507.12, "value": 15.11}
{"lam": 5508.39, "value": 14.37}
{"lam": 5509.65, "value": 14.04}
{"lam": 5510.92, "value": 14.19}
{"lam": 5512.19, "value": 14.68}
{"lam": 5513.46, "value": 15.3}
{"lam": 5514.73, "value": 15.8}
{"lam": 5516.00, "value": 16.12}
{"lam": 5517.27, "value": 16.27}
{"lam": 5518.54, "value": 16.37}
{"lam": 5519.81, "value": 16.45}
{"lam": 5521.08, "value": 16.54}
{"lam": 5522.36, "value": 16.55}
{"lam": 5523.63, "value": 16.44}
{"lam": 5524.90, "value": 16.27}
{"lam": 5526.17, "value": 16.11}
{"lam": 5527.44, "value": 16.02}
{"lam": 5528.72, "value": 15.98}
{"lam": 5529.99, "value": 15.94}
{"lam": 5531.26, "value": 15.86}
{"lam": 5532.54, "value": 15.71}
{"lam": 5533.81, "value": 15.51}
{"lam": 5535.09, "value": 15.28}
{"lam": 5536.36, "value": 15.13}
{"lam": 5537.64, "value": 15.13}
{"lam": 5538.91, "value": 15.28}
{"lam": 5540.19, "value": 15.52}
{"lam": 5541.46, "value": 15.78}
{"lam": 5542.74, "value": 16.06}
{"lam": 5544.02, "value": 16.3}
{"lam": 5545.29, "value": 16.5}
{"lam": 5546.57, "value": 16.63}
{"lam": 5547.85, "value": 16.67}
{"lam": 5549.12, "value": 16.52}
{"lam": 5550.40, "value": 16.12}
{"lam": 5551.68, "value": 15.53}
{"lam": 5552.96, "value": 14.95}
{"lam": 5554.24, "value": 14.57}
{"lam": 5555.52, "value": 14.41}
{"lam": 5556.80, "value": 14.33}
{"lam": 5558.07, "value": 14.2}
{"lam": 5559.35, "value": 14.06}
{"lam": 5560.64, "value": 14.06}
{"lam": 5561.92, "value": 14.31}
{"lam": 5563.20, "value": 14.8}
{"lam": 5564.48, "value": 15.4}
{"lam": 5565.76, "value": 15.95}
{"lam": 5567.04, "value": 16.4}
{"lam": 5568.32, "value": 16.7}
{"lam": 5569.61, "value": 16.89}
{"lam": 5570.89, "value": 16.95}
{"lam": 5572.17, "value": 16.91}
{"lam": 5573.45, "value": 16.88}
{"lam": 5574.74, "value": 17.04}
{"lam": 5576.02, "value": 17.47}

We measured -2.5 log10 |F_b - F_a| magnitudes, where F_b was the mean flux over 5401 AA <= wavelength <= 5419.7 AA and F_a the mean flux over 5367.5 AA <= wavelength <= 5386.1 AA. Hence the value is 1.0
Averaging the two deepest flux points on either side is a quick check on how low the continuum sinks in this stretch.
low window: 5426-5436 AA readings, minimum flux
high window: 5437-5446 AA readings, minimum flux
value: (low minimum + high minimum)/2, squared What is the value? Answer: 234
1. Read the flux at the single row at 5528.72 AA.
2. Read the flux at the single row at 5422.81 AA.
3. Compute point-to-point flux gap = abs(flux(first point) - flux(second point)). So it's 1.0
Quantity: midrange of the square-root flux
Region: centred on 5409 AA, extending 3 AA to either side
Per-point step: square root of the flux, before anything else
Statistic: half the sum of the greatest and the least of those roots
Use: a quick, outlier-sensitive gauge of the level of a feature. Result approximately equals 3.74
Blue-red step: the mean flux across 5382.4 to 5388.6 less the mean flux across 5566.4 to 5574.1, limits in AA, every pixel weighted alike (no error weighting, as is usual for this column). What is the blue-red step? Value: -1.6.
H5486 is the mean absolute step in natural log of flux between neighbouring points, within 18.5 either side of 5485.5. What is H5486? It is 0.010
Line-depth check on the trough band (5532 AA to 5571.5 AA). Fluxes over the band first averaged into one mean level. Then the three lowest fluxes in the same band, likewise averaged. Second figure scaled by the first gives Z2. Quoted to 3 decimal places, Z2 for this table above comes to 0.908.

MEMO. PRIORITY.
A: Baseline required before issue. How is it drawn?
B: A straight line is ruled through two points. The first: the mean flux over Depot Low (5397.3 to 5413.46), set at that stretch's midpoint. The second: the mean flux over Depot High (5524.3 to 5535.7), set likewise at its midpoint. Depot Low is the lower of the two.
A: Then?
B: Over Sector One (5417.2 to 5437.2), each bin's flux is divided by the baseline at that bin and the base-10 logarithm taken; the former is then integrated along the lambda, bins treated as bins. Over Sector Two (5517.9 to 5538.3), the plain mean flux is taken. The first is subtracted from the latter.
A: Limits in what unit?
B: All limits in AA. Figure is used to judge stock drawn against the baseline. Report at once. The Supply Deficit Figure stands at 15.9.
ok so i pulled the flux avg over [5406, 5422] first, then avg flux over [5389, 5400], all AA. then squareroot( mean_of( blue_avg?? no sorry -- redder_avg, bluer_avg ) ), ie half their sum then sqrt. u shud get 3.93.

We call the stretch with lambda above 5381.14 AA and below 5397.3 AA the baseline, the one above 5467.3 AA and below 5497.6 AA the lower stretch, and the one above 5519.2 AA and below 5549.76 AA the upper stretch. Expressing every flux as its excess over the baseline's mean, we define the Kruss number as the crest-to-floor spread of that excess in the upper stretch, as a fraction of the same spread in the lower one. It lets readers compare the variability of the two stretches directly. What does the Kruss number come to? 1.06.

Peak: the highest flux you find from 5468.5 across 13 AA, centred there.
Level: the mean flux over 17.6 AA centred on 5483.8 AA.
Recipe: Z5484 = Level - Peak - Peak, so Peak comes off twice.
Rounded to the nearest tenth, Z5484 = -16.7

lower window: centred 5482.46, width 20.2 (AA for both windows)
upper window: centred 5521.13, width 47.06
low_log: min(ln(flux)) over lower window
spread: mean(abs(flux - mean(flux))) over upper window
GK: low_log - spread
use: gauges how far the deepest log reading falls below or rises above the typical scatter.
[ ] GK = 2.04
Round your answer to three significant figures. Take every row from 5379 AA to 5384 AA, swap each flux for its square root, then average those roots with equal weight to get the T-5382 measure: 3.81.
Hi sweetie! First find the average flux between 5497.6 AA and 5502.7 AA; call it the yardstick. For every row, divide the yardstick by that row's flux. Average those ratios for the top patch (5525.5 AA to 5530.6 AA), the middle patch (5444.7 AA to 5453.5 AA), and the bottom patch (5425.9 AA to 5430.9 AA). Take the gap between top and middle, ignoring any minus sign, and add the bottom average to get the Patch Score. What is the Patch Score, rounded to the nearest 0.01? 1.28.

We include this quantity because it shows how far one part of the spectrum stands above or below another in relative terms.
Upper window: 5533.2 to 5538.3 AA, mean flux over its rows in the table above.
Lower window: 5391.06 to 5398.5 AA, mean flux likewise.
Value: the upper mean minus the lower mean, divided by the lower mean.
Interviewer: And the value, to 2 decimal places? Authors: -0.06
